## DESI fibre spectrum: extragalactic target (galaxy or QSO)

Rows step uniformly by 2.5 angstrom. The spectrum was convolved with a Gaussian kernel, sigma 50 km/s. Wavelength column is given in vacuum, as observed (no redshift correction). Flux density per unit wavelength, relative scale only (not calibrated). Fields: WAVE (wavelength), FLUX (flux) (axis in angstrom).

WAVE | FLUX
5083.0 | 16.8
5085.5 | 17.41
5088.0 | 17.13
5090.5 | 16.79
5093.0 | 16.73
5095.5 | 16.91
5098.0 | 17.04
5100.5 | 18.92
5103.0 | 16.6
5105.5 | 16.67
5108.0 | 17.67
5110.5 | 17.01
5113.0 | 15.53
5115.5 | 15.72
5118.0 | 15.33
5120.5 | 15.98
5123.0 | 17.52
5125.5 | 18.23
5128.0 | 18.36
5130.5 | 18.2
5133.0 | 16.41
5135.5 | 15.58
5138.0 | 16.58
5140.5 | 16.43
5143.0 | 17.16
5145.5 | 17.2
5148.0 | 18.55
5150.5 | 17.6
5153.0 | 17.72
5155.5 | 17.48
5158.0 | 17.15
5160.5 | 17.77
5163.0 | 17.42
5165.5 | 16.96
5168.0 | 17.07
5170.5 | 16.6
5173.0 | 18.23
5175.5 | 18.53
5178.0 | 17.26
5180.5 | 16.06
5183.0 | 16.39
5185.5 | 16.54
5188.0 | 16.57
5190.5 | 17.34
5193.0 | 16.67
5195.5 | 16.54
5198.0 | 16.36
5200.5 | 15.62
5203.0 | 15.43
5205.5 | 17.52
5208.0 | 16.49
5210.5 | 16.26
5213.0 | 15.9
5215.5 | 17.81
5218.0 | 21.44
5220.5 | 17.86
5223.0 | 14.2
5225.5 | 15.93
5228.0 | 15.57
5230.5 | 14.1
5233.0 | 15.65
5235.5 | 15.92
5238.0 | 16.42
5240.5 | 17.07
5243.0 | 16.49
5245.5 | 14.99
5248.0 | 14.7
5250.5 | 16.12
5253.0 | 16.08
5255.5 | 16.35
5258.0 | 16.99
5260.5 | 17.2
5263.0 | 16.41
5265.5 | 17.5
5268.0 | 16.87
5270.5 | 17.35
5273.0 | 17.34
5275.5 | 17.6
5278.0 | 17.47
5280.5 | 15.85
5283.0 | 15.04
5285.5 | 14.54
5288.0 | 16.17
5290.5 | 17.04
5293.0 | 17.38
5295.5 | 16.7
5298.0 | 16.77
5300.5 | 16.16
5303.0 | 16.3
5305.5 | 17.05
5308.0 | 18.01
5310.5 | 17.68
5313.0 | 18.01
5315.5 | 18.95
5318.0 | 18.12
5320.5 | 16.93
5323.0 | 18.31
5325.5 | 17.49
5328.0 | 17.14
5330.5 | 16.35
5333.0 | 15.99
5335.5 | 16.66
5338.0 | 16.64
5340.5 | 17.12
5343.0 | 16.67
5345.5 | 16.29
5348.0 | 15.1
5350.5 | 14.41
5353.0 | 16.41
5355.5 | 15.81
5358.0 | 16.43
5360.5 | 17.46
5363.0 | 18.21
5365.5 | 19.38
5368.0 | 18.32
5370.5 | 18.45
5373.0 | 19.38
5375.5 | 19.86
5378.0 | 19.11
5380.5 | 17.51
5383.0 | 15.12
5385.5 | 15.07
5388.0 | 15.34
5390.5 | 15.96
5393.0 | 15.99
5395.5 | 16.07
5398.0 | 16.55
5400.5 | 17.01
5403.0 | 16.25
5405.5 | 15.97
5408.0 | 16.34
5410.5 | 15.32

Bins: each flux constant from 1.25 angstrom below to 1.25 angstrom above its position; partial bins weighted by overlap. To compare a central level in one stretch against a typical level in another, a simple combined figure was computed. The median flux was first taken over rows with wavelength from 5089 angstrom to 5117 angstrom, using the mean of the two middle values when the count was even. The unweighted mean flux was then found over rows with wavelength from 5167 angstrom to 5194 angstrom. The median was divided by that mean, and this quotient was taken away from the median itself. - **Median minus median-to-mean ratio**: 15.8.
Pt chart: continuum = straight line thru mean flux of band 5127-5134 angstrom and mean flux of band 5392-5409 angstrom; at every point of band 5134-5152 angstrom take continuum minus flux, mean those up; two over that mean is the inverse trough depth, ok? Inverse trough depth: 3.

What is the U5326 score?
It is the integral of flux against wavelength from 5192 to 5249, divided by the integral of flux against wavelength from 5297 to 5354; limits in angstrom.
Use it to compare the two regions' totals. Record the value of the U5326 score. 0.965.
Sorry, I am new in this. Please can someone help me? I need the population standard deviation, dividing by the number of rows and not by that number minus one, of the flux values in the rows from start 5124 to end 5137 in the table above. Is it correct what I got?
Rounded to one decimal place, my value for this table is 1.1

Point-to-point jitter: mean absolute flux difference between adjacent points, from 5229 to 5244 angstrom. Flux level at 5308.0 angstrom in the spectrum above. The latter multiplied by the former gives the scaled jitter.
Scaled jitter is 12.8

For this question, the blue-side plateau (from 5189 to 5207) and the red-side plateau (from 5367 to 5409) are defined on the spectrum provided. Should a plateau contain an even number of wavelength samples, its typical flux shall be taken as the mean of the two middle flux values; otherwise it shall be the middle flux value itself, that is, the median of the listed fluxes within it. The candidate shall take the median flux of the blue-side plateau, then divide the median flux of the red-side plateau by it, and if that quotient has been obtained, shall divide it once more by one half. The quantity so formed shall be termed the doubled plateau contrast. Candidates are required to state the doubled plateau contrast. 1.98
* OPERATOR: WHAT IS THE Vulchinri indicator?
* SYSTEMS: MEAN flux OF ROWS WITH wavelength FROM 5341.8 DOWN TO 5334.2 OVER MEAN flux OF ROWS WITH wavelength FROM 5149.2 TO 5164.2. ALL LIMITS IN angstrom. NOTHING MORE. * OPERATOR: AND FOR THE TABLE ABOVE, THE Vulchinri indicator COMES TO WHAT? 0.959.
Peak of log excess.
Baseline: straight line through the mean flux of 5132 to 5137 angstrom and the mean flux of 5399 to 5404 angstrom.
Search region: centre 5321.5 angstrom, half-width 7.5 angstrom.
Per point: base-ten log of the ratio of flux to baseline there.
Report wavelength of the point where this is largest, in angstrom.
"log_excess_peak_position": 5315.5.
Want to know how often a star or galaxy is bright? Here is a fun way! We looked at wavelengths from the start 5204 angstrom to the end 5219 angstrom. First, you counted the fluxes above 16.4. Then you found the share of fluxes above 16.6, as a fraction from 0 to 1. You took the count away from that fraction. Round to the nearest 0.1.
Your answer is -3.5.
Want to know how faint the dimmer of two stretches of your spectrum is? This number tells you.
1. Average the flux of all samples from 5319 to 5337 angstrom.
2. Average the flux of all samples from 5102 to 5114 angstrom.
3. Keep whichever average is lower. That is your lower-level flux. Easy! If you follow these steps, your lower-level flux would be 16.7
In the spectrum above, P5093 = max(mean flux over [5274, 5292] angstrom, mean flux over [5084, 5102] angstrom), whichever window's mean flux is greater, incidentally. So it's 17.3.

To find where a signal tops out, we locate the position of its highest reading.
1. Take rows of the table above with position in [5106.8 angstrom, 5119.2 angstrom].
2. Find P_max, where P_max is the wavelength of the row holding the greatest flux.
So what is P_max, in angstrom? 5108.0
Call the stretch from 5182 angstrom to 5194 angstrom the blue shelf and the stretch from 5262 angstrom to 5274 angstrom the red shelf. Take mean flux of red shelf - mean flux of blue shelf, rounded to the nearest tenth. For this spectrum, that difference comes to 0.4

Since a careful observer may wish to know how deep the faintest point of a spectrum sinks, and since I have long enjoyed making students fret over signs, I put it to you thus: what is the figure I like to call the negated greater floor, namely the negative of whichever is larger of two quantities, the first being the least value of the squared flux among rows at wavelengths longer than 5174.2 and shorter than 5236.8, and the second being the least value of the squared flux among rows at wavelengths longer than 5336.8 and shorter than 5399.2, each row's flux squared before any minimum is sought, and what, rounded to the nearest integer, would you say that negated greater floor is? -208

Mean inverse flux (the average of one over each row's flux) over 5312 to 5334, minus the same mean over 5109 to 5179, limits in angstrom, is -0.0012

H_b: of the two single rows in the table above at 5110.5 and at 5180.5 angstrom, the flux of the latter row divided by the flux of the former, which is 0.94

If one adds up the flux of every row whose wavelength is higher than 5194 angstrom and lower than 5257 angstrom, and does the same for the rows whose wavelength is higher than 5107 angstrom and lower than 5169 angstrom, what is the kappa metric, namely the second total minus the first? 20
